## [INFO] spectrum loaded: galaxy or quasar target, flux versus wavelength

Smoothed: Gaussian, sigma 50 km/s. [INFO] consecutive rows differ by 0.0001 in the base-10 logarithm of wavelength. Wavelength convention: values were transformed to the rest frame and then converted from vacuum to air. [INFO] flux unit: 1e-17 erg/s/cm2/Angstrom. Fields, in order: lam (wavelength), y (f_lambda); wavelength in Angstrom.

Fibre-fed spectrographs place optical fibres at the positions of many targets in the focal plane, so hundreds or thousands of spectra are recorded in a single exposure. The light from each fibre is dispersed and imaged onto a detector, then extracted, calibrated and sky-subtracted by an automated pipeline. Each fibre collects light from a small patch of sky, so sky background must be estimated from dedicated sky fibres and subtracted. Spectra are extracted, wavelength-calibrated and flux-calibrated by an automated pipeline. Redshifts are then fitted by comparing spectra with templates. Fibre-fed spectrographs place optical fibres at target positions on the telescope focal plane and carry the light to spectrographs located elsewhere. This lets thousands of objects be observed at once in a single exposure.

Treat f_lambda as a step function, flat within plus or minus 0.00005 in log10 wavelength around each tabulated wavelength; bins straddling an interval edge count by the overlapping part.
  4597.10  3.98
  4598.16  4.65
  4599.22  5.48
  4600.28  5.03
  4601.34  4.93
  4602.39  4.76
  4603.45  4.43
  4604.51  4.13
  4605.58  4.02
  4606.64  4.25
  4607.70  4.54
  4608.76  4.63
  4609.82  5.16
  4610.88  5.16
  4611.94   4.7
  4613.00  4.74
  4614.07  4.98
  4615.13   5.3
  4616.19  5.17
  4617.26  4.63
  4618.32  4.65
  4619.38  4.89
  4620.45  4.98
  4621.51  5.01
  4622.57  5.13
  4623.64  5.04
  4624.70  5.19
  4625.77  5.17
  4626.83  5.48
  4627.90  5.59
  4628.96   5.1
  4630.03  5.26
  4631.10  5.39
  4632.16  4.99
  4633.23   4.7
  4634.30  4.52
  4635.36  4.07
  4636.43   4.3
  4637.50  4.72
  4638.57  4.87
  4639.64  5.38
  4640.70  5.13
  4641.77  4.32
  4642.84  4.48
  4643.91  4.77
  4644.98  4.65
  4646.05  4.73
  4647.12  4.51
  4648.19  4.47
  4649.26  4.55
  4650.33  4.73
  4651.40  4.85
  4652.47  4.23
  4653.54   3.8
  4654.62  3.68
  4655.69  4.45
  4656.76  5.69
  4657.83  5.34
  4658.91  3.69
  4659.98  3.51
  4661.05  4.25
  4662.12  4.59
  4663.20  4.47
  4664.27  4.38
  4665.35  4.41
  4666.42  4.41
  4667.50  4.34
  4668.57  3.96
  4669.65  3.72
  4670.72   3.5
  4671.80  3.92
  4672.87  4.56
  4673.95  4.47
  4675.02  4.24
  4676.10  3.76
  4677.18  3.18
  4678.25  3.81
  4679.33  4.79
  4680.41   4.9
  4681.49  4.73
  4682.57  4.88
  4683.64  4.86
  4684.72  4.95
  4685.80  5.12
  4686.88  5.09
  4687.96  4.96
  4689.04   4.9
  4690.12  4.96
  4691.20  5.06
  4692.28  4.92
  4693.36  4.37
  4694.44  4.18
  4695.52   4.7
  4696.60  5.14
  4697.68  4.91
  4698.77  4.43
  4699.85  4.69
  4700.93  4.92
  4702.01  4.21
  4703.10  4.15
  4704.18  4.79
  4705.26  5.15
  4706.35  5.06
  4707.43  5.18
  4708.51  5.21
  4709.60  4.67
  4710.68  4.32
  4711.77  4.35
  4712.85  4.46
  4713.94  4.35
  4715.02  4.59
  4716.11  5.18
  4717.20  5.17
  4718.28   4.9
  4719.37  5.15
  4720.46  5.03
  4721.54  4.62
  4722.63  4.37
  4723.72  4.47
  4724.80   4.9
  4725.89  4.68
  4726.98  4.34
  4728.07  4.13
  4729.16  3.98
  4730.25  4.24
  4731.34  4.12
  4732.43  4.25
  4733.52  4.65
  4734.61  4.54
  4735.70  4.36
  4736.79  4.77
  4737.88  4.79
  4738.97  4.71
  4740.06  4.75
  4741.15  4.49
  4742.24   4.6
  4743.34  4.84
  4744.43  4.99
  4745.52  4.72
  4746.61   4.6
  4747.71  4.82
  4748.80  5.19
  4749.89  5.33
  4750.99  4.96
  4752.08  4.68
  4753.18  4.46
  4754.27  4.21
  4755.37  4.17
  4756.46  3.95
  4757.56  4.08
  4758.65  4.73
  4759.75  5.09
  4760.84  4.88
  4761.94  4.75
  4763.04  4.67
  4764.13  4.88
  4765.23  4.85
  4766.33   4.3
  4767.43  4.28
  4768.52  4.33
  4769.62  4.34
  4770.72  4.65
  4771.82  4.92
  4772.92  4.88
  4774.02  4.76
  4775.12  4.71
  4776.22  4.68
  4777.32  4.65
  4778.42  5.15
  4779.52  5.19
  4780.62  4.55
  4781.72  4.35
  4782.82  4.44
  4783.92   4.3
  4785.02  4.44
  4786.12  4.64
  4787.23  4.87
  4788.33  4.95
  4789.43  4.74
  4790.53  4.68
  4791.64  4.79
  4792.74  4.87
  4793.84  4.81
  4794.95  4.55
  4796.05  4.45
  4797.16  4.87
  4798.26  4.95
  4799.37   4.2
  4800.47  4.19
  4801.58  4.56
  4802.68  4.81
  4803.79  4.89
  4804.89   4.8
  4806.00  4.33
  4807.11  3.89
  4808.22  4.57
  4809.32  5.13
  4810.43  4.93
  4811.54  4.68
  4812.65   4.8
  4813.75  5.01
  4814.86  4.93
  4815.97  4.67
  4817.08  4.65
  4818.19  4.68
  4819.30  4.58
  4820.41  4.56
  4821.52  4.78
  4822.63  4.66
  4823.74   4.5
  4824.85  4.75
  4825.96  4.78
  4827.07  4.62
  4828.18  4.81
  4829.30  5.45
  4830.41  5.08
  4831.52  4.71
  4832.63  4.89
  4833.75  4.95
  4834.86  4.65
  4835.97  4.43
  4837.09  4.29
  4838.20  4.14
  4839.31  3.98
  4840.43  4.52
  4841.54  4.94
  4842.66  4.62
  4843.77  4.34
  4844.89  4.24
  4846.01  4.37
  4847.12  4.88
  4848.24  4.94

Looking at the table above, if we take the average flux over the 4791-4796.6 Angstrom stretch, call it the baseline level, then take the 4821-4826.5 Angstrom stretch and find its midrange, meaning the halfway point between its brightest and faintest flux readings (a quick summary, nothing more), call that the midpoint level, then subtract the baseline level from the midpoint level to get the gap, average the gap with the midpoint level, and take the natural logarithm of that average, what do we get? 0.830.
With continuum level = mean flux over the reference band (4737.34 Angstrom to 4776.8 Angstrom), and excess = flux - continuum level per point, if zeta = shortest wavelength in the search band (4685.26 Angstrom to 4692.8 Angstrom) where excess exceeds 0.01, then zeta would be 4685.80 Angstrom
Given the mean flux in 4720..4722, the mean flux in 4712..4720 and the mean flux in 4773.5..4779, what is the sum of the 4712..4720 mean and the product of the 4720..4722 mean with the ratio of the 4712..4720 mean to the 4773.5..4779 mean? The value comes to 9.7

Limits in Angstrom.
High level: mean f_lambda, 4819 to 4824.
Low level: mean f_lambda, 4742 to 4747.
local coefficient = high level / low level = 0.97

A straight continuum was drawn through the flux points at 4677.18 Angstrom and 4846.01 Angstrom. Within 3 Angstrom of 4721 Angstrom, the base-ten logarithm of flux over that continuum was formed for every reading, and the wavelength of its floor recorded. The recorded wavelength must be 4722.63 Angstrom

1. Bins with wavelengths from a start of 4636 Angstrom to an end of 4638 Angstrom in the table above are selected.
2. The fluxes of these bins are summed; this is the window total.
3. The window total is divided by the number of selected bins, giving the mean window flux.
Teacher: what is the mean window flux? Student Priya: 4.51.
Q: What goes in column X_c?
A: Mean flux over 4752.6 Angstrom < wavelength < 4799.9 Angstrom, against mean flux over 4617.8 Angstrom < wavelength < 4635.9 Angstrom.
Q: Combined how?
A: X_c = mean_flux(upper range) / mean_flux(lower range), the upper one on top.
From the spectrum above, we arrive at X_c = 0.92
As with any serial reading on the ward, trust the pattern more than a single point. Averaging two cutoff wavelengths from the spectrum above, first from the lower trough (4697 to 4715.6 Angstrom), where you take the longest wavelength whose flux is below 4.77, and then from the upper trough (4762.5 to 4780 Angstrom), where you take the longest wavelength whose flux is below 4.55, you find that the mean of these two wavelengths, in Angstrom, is 4742.3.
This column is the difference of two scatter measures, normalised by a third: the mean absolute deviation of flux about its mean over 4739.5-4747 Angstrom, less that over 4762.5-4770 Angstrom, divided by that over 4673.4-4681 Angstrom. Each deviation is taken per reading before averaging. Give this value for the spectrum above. -0.2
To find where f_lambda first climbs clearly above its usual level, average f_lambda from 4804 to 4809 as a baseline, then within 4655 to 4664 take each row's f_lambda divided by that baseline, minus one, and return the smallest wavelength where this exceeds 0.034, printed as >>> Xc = 4656.76 Angstrom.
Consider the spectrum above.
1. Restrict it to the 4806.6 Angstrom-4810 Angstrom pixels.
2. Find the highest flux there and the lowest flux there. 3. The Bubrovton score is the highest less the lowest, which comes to 1.24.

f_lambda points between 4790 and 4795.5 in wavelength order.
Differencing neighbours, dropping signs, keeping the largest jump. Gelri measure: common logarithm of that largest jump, -0.59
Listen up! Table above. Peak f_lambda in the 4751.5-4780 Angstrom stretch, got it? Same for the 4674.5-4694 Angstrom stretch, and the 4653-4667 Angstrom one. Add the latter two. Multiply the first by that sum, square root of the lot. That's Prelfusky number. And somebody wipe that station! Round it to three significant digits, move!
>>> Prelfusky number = 7.49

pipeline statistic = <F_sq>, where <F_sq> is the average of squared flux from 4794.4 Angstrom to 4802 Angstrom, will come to 20.7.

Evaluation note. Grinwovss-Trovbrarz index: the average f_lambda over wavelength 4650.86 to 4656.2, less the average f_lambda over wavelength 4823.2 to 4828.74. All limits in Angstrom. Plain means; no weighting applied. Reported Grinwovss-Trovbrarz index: -0.5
